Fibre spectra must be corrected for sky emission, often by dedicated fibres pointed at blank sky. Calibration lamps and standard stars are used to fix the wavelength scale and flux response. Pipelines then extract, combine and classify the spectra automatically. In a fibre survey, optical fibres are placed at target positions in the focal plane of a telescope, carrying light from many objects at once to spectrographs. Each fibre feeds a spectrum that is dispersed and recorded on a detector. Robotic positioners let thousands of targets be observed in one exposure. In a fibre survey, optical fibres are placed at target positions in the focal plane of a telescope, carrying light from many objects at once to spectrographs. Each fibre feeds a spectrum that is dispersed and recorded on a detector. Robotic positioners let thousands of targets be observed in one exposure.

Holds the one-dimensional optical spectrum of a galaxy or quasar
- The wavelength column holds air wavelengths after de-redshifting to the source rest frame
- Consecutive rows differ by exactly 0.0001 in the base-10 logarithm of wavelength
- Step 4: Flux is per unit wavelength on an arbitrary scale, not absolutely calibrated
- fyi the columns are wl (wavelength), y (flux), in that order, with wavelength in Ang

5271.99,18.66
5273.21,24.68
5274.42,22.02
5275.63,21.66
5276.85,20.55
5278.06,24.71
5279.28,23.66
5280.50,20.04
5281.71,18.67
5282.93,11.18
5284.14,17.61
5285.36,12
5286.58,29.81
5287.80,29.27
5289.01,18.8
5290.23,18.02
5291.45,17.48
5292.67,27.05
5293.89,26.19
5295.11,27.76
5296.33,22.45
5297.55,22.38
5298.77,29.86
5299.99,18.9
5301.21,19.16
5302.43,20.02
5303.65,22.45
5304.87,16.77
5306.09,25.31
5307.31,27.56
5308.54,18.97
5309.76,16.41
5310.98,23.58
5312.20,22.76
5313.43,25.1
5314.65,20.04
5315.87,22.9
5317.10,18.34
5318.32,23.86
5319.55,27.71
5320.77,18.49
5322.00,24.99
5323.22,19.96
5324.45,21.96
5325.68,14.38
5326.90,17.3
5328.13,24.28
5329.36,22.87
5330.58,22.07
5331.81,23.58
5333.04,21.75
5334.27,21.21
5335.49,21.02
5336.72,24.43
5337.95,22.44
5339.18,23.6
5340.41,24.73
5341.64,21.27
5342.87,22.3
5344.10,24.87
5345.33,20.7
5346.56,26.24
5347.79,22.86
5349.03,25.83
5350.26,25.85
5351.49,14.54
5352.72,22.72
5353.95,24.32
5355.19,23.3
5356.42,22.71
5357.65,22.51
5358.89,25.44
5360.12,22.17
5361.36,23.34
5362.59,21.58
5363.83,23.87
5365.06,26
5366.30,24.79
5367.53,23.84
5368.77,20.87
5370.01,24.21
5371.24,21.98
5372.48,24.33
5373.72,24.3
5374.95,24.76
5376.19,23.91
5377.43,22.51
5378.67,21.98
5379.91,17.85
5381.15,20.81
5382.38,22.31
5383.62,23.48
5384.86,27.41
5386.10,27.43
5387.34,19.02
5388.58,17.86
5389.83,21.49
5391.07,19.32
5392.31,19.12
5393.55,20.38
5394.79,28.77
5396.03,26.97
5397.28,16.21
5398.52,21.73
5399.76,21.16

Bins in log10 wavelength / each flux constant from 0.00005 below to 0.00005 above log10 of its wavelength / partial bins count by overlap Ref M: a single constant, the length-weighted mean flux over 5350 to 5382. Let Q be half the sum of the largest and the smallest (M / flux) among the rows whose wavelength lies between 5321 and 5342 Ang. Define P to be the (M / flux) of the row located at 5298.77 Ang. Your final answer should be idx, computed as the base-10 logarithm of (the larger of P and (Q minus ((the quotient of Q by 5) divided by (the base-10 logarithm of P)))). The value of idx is 0.53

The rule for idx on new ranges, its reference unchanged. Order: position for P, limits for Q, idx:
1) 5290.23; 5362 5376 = 0.10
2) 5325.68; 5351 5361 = 0.20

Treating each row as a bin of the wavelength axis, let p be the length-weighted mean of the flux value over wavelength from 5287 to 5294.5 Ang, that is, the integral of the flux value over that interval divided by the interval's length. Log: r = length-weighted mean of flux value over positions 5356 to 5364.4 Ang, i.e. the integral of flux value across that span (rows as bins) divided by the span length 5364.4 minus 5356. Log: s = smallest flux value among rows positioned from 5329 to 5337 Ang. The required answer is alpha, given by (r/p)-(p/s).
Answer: -0.1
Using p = 23.0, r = 23.1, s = 21.02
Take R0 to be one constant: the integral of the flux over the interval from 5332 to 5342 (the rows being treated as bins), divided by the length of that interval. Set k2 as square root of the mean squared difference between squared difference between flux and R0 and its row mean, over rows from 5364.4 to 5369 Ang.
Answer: 4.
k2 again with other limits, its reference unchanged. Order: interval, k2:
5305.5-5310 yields 12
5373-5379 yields 2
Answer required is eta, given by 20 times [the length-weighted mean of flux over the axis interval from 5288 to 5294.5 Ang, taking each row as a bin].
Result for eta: 440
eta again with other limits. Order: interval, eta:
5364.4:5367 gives 508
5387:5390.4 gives 388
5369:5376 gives 475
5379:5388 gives 452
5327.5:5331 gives 462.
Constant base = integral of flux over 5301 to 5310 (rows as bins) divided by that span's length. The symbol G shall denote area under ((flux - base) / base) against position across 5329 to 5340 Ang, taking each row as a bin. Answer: 0.8 Ang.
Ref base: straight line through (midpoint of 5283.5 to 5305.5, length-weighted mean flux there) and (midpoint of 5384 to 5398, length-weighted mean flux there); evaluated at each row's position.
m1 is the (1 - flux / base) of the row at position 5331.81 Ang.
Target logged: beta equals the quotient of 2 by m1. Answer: -29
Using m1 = -0.07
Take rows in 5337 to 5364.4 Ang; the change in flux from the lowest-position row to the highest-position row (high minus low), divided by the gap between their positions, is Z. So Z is 0.1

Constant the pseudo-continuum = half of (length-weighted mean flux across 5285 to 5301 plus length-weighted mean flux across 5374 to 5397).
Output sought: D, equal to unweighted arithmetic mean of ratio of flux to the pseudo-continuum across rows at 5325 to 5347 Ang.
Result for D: 0.97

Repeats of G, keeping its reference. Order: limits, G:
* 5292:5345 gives 3.2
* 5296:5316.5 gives 0.9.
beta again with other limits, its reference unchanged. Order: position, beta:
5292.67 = -9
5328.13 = -20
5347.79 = -58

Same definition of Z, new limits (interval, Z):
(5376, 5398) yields -0.4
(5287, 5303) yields -0.6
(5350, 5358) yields -0.5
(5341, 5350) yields 0.6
